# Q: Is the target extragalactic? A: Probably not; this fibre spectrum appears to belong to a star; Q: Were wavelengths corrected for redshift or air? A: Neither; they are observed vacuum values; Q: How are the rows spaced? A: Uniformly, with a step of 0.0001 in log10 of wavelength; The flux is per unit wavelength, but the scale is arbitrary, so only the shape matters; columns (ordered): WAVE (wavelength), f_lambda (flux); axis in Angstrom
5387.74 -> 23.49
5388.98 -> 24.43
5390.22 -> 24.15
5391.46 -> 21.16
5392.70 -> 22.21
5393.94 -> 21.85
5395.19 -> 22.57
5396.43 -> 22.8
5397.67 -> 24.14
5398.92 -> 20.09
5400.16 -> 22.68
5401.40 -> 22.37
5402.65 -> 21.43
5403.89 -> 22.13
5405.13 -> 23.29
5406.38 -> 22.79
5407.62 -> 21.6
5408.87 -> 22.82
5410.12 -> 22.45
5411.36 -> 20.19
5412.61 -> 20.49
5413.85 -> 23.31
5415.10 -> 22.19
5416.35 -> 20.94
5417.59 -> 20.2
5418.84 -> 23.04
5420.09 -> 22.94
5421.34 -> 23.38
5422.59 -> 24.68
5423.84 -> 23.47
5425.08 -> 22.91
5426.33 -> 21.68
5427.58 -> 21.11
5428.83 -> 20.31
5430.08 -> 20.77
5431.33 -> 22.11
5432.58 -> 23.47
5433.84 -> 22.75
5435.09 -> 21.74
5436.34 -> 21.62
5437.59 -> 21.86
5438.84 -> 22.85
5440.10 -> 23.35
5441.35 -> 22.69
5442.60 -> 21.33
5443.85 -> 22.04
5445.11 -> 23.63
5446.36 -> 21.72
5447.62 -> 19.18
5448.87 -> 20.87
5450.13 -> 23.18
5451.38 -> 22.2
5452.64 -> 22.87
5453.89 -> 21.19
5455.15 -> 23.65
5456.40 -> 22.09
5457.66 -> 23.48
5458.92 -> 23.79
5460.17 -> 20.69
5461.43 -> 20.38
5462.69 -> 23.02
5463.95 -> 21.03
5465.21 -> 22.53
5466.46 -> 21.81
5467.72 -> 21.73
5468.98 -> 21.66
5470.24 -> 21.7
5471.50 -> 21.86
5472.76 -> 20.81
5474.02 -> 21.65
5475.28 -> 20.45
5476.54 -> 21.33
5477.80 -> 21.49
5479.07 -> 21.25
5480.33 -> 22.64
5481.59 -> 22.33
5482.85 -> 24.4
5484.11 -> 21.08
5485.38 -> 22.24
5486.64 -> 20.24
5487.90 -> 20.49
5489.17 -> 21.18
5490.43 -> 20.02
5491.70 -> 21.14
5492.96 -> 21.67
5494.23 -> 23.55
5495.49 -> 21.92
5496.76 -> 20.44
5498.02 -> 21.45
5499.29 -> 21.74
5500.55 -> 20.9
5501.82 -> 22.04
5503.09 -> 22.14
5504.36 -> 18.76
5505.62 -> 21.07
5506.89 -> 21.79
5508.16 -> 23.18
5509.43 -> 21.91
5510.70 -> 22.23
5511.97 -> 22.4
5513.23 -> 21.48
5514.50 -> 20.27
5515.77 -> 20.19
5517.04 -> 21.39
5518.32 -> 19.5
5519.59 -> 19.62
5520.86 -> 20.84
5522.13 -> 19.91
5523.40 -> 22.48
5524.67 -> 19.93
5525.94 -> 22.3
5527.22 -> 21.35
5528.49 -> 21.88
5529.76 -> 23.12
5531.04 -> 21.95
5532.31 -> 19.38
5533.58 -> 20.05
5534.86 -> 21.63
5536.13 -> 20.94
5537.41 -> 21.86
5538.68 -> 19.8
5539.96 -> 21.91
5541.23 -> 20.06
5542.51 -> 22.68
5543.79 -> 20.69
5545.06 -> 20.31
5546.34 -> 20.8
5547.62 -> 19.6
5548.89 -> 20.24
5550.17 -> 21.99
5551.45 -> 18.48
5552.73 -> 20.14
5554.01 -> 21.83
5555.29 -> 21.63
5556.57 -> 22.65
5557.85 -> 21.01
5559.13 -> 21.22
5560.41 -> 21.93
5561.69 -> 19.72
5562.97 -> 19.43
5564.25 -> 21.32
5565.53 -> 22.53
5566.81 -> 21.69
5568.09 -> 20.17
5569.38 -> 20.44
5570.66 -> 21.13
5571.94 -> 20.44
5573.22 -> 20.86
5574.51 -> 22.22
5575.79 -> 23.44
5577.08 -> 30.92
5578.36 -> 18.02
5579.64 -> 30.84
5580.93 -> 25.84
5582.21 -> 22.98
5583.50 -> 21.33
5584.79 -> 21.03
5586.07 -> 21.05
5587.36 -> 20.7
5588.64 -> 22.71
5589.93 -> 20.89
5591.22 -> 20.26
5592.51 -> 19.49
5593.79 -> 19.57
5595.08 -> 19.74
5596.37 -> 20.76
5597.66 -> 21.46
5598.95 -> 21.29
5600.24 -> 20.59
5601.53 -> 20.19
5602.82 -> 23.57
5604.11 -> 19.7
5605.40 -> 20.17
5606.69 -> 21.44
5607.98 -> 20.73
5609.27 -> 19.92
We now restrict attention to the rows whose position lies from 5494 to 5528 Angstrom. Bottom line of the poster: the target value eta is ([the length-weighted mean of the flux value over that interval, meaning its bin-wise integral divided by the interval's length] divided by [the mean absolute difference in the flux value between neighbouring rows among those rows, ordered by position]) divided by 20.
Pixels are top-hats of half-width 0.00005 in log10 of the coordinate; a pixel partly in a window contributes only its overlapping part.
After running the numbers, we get 0.86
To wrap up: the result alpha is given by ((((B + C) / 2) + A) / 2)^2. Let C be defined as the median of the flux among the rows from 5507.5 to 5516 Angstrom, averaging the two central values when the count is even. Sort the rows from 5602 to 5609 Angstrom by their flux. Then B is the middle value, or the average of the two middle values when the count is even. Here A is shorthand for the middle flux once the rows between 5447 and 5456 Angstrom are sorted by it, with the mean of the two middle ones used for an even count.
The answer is 473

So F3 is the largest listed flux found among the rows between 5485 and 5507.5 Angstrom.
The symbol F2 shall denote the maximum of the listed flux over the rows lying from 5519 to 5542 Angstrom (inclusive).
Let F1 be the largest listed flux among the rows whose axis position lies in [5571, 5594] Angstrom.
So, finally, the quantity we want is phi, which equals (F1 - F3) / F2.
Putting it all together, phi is 0.32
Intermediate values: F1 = 30.92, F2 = 23.12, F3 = 23.55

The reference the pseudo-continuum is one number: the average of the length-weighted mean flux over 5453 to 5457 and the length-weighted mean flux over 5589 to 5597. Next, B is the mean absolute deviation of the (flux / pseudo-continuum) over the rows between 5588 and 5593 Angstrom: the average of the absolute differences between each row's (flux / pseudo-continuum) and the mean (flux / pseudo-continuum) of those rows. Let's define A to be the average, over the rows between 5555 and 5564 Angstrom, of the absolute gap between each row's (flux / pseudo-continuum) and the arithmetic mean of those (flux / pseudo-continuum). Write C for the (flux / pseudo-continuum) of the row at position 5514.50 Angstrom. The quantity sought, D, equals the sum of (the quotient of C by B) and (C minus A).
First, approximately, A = 0.041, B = 0.045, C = 0.95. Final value 22.0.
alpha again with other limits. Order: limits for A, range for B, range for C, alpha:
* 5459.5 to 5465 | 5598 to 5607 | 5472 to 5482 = 438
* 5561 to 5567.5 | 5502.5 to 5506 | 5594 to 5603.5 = 446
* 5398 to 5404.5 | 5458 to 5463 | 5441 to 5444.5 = 486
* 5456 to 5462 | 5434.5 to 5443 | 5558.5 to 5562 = 476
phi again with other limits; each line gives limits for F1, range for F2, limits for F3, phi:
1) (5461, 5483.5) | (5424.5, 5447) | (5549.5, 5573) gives 0.07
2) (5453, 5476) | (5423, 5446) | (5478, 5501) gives -0.03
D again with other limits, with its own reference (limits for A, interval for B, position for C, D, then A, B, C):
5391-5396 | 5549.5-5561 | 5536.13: 24.5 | 0.021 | 0.042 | 0.98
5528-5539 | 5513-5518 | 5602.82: 40.2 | 0.047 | 0.028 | 1.11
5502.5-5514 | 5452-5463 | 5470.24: 20.3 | 0.038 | 0.053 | 1.02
